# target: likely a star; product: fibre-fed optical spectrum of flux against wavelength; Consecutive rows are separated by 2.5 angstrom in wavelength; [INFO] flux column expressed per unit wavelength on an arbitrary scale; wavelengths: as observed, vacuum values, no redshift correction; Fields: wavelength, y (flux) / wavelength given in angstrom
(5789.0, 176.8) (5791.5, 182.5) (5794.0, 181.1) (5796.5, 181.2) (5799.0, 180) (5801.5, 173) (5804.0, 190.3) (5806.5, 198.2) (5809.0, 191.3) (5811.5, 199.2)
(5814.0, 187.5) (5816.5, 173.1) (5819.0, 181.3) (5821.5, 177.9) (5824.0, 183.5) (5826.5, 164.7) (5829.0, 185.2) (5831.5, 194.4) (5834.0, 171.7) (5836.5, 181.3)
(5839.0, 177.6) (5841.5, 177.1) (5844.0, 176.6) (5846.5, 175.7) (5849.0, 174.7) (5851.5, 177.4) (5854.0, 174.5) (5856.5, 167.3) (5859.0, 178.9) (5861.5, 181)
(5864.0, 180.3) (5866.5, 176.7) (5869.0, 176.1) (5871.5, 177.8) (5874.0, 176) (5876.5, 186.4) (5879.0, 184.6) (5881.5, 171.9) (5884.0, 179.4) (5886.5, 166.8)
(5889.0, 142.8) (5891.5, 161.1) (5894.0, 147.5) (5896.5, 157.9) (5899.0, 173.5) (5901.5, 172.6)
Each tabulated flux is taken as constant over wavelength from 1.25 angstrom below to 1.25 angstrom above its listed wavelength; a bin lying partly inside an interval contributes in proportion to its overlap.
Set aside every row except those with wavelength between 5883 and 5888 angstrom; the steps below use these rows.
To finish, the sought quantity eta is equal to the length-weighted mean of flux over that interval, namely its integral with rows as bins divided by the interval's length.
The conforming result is 171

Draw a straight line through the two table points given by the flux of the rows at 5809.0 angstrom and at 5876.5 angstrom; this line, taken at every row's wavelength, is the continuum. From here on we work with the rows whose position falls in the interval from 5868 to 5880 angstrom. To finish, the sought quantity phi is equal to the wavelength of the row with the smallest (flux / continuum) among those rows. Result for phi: 5869.0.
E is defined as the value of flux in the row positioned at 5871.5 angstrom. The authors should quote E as 177.8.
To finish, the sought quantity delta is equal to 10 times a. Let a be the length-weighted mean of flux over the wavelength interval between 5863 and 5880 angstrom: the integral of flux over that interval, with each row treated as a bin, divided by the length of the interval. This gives 1796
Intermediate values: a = 180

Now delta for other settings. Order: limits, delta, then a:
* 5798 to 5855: 1812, 181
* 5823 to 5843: 1794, 179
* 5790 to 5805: 1811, 181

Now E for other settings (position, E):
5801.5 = 173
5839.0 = 177.6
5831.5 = 194.4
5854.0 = 174.5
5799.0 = 180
